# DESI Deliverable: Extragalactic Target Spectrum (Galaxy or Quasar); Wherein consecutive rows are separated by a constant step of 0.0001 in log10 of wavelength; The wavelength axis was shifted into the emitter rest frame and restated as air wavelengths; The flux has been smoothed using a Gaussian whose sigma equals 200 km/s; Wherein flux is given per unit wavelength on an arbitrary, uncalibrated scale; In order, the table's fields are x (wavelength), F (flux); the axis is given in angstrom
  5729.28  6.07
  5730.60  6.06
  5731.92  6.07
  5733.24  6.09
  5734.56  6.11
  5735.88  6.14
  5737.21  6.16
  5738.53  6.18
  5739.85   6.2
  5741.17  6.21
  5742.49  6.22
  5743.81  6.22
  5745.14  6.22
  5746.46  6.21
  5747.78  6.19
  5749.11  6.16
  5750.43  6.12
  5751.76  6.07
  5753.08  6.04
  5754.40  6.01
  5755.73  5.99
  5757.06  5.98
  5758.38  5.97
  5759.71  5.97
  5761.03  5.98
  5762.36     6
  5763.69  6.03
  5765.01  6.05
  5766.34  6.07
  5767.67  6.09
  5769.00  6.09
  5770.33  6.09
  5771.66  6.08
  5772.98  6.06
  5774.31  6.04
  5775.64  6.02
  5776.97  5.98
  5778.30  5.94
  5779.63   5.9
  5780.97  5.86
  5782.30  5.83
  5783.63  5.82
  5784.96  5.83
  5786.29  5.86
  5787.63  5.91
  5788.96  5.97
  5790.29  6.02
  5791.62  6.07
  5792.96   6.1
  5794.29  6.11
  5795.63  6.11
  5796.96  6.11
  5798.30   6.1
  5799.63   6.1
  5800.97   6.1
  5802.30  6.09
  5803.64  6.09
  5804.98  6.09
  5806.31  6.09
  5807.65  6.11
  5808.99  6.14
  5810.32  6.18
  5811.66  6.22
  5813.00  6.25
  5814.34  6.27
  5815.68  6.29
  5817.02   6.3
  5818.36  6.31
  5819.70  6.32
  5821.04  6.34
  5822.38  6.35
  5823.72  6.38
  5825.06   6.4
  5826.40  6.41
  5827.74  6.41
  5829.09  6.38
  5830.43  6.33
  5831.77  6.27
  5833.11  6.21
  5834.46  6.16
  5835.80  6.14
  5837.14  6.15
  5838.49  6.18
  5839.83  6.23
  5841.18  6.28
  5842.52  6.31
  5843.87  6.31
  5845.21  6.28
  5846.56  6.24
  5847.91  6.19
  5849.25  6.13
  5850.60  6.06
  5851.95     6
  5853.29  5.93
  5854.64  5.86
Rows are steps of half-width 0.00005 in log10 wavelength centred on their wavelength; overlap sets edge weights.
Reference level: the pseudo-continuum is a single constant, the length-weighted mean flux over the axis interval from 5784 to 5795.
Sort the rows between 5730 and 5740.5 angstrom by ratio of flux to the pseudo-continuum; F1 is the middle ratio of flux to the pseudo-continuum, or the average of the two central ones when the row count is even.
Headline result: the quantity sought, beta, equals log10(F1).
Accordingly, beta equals 0.010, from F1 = 1.02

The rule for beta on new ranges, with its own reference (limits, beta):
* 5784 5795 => 0.001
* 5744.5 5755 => 0.012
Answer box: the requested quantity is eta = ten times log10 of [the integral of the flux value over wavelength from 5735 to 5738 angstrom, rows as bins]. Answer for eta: 12.6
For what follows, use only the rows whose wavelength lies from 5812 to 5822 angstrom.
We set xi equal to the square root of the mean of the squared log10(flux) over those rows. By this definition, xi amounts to 0.799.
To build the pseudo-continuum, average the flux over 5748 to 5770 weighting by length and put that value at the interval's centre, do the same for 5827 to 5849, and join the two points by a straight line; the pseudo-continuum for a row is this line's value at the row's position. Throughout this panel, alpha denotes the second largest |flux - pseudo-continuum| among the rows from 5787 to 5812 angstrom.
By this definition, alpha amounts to 0.15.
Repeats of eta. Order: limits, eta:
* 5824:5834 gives 18.0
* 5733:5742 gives 17.4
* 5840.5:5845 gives 14.5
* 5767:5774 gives 16.3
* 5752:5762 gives 17.8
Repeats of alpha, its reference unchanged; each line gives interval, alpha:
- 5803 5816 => 0.08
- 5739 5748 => 0.22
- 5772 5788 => 0.28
